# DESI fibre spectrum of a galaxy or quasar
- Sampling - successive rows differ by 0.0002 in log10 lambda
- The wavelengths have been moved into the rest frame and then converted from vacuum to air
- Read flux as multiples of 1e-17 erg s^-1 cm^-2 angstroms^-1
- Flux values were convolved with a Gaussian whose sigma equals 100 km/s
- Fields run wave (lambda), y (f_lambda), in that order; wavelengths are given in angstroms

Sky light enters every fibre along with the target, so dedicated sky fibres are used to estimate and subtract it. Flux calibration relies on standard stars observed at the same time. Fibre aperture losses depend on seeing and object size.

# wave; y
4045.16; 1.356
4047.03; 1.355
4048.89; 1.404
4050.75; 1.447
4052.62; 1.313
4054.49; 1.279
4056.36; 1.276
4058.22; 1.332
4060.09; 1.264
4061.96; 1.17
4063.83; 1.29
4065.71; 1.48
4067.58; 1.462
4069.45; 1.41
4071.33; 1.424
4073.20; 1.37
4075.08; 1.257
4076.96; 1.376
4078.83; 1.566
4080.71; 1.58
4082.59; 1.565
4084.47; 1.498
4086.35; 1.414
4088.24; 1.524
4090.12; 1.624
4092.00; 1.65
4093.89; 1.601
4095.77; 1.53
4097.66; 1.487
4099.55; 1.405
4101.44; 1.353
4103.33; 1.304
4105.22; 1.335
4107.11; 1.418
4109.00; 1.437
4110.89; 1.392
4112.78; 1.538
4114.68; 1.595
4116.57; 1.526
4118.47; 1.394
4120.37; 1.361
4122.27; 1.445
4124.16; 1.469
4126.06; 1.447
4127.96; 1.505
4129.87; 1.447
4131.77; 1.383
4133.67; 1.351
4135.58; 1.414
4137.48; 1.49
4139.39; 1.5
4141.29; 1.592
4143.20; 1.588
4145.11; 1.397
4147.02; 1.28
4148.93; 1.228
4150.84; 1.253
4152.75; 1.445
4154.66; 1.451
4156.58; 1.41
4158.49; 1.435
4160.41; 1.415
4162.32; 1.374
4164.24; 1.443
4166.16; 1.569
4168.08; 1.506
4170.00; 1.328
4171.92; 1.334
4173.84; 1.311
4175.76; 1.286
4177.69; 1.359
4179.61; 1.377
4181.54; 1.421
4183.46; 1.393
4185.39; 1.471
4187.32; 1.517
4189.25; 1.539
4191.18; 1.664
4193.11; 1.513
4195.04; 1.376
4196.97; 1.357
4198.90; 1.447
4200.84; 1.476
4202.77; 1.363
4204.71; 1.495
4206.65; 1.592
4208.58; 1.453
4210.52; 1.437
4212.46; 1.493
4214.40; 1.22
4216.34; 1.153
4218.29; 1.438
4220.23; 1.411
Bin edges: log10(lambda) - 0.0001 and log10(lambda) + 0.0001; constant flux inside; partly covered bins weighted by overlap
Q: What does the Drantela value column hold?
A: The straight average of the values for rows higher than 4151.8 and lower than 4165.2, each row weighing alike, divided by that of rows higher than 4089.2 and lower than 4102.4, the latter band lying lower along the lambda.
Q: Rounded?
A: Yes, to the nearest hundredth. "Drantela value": 0.94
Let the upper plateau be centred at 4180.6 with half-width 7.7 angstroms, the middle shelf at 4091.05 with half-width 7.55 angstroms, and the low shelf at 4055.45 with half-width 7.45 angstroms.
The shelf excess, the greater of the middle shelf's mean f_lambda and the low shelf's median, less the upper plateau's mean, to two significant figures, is 0.15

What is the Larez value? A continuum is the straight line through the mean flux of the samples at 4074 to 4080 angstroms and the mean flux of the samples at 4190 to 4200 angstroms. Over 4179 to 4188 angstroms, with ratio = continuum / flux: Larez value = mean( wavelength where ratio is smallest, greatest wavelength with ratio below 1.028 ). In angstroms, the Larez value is 4187.3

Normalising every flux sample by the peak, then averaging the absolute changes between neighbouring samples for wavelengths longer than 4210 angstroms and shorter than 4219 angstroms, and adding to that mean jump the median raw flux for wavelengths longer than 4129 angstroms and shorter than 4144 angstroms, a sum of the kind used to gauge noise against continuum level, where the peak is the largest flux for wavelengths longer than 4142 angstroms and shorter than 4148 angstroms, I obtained 1.58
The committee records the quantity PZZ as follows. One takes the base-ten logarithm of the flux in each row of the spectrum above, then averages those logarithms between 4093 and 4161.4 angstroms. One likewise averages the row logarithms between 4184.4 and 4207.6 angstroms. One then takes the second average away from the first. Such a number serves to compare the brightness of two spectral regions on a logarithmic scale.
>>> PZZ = -0.015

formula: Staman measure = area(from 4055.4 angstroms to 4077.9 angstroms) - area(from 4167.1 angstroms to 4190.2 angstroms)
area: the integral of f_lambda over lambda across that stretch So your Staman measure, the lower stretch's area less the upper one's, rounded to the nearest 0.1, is -2.2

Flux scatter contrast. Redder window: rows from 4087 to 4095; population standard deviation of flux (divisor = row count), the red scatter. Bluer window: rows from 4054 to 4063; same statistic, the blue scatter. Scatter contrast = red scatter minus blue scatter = -0.01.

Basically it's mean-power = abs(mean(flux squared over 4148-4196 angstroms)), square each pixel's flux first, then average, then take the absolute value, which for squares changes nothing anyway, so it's 2.02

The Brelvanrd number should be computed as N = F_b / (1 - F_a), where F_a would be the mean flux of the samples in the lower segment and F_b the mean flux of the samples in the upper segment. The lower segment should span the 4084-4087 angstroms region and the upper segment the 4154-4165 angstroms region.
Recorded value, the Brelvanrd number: -3.1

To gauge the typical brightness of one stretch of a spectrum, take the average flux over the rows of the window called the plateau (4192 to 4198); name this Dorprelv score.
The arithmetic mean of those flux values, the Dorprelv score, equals 1.42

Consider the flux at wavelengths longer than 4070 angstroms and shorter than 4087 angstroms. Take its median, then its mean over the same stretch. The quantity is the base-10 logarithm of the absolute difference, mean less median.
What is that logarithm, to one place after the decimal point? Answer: -1.6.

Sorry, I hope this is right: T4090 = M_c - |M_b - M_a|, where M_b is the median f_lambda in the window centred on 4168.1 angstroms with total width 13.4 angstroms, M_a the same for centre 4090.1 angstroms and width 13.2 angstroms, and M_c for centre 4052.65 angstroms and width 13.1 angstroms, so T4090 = 1.18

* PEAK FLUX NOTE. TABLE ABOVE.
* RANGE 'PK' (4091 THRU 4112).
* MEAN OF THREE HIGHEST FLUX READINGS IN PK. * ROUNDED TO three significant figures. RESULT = 1.59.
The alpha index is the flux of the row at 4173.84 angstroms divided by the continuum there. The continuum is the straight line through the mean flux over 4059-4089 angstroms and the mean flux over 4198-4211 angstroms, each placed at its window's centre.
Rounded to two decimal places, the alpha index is 0.90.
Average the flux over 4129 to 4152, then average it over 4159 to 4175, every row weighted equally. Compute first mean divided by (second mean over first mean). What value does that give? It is 1.41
